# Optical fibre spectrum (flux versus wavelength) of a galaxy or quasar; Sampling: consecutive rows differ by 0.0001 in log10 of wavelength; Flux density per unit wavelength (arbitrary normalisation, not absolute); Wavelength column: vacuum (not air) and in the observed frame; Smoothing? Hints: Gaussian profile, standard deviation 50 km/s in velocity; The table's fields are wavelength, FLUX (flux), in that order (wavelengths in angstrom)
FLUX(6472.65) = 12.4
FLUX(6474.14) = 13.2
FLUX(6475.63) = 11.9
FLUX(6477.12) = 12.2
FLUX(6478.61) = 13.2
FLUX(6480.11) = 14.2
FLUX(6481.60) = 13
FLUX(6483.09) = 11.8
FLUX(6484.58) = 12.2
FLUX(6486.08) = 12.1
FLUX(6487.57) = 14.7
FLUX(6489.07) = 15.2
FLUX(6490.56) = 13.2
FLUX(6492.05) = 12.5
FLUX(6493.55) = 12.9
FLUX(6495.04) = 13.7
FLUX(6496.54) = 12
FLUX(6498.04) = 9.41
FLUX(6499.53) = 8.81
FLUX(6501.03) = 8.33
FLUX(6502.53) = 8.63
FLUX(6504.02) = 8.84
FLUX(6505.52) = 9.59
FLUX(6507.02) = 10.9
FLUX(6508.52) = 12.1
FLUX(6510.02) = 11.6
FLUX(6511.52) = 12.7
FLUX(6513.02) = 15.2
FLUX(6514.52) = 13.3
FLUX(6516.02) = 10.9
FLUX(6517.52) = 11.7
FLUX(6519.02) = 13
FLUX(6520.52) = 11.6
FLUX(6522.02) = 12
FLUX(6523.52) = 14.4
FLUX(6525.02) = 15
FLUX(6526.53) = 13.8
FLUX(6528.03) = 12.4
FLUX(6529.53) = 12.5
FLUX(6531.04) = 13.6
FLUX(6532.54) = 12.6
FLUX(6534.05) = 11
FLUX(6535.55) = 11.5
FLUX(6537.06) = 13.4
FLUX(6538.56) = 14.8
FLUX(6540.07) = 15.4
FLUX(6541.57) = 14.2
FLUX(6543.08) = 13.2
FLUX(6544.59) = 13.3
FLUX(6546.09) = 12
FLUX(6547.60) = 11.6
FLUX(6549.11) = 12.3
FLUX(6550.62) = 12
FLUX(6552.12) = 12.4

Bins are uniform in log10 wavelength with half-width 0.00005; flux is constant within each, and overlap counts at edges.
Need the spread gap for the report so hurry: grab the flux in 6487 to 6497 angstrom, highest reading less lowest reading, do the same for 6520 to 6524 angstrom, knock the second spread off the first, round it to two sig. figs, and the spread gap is 0.40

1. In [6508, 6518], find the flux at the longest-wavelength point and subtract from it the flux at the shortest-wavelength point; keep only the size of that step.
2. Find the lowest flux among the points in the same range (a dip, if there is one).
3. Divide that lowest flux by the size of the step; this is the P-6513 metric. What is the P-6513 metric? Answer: 27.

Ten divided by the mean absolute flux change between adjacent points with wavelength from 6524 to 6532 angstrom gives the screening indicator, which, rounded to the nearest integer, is 11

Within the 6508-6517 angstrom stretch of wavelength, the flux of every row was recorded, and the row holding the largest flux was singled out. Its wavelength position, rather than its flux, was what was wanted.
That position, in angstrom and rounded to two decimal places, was 6513.02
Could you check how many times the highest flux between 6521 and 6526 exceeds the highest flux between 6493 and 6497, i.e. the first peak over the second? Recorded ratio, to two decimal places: 1.09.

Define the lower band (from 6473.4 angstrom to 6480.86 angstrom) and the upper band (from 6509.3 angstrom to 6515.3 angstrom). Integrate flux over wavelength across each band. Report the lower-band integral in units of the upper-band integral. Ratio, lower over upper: 1.22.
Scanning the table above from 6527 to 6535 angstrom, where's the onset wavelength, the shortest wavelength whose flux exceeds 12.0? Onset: 6528.03 angstrom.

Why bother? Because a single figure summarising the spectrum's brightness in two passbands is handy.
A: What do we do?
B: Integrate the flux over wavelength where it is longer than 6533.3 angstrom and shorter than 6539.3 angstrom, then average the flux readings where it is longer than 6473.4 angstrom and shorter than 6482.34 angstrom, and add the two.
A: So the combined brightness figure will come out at 89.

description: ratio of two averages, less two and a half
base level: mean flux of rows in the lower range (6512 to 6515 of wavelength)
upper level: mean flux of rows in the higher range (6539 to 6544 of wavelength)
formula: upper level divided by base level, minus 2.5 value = -1.50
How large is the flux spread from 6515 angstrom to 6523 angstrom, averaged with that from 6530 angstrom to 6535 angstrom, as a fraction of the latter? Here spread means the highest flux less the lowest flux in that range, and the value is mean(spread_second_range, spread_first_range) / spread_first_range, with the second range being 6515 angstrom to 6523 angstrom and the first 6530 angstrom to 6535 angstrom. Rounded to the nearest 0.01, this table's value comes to 0.90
